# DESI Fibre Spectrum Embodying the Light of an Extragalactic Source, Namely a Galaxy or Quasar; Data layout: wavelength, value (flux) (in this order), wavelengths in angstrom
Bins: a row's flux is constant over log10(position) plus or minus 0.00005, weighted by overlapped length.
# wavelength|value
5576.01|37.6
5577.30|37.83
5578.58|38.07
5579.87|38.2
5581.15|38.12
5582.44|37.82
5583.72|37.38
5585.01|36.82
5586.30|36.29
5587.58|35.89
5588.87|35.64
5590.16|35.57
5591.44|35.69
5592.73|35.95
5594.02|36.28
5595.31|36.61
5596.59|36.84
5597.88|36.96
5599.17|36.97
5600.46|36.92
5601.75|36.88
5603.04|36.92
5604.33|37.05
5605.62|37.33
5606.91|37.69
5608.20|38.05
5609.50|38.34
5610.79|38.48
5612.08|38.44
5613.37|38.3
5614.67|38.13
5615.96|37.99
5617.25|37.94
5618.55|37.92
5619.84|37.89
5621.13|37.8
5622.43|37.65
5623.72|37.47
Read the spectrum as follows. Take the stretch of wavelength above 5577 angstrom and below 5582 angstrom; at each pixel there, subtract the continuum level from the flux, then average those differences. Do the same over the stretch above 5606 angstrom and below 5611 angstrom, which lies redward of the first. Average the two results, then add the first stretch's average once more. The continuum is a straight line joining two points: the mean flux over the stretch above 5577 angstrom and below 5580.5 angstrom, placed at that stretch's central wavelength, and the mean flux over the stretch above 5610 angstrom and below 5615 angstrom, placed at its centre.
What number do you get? 0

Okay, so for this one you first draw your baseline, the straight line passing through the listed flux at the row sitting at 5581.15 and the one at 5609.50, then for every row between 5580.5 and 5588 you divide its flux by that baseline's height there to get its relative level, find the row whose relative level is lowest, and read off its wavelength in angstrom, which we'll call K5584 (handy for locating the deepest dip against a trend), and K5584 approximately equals 5587.58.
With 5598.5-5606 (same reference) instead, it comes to 5601.75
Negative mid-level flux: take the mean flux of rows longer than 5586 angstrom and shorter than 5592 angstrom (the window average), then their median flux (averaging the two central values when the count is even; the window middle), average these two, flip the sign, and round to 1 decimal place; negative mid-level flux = -35.8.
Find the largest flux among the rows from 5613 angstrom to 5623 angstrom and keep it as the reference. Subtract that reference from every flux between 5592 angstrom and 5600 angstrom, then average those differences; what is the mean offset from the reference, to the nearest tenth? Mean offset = -1.7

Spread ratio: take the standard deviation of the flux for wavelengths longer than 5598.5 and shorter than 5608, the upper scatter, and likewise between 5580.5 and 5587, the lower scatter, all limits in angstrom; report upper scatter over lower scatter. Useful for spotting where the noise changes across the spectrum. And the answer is 0.4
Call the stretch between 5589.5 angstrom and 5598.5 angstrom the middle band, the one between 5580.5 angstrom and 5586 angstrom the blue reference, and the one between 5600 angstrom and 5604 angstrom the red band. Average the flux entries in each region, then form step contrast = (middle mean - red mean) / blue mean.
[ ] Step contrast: -0.017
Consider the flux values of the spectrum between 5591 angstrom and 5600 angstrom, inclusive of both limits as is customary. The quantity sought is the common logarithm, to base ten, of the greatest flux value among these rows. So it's 1.568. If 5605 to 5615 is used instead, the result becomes 1.585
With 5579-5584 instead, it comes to 1.582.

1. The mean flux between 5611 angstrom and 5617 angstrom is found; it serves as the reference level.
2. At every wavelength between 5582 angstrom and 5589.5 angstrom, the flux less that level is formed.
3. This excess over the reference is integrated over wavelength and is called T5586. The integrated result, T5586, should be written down -12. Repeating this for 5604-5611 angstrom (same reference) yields -3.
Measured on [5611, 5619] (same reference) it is -1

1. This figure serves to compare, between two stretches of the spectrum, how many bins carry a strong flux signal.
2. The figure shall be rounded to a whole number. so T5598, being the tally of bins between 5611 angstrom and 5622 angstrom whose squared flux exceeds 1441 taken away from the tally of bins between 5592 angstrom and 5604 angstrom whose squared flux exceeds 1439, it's -4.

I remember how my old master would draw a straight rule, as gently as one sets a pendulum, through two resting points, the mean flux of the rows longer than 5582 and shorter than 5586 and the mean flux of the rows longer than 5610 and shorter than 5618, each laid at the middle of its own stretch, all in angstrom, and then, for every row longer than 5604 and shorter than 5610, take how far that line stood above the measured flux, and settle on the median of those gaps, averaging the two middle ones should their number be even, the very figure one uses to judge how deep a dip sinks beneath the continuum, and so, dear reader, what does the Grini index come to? 0.3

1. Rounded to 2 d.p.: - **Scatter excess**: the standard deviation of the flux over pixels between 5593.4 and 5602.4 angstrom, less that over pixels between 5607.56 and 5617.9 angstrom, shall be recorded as 0.04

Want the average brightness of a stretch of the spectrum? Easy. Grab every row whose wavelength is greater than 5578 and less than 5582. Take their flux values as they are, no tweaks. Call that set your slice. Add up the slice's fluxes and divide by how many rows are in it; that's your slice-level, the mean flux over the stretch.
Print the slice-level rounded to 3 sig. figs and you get 38.1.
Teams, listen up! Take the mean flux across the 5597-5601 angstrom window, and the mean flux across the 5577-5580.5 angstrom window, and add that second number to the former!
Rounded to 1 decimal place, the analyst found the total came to 75.0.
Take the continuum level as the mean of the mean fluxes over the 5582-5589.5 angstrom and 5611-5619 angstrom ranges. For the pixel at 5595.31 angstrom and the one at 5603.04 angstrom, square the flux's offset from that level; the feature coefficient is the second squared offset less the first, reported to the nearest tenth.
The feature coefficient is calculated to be -0.4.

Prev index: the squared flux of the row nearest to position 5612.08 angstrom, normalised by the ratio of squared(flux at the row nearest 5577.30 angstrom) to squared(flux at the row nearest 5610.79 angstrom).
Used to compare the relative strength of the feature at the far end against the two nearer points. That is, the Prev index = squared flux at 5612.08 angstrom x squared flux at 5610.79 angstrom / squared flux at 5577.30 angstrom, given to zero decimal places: 1529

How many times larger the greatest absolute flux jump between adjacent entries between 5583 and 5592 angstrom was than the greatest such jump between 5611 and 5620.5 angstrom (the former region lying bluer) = 3.3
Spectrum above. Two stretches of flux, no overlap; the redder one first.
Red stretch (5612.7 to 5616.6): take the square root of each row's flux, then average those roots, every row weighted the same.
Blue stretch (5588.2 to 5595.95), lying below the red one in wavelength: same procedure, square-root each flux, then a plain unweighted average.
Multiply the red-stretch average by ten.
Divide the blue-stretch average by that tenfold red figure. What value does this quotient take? 0.0971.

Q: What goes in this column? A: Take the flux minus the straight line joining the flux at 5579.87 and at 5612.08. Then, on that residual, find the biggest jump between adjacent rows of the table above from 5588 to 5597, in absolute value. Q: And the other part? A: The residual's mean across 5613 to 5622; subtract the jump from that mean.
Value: -0.8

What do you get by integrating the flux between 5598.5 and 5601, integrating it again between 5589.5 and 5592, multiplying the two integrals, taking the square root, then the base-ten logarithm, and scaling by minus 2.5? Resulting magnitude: -4.9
